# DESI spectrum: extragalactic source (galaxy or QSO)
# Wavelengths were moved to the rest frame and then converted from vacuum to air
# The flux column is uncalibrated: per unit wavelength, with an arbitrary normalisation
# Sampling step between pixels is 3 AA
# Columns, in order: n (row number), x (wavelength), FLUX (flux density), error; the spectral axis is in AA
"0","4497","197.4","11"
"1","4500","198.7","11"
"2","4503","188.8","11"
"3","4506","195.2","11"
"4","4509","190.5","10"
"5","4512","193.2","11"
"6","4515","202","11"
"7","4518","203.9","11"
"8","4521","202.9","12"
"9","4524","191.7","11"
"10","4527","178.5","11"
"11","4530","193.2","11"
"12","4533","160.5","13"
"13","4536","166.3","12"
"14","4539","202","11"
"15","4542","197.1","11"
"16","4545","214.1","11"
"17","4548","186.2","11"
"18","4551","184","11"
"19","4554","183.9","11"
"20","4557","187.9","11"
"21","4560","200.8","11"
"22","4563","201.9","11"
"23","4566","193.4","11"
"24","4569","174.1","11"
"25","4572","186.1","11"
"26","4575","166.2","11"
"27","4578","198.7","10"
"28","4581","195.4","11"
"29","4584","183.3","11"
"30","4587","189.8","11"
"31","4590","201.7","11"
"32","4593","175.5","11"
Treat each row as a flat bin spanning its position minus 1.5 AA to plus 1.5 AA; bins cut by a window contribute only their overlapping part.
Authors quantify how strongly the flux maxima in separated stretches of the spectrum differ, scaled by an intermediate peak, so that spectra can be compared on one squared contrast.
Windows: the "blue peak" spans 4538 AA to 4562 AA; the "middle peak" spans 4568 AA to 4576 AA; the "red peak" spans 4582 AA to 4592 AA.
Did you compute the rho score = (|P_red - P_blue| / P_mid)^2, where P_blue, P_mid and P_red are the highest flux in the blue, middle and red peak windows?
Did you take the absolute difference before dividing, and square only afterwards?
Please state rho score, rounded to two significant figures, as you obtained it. 0.0044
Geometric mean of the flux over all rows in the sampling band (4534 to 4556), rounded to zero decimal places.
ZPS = 190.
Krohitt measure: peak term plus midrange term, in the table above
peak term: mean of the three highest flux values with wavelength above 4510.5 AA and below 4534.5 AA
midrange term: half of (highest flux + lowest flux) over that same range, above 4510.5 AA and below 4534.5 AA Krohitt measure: 385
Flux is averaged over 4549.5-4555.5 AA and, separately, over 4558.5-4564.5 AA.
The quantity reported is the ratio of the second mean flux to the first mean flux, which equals 1.09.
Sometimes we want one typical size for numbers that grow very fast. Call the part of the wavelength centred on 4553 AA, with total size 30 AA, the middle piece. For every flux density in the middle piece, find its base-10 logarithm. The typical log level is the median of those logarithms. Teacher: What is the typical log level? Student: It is 2.29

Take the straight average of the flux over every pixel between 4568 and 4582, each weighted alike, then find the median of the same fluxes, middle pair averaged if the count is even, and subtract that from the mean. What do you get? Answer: -2.0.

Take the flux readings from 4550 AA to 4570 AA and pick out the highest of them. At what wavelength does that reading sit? 4563 AA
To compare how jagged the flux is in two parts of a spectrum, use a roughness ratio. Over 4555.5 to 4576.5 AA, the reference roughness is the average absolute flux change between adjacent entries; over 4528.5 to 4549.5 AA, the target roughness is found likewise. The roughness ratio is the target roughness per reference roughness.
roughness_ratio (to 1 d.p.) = 1.7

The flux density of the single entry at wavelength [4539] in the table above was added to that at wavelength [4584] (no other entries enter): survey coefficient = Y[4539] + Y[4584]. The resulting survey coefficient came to 385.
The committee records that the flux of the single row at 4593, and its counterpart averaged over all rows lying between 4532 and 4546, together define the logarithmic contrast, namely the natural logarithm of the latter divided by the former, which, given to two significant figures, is 0.069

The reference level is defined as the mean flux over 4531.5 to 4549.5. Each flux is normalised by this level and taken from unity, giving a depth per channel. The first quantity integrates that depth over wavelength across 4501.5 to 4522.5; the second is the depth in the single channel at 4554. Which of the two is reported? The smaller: -1.00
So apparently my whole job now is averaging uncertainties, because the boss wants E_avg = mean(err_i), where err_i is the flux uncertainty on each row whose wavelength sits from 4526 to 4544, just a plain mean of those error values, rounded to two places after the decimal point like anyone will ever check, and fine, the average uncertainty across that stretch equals 11.50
